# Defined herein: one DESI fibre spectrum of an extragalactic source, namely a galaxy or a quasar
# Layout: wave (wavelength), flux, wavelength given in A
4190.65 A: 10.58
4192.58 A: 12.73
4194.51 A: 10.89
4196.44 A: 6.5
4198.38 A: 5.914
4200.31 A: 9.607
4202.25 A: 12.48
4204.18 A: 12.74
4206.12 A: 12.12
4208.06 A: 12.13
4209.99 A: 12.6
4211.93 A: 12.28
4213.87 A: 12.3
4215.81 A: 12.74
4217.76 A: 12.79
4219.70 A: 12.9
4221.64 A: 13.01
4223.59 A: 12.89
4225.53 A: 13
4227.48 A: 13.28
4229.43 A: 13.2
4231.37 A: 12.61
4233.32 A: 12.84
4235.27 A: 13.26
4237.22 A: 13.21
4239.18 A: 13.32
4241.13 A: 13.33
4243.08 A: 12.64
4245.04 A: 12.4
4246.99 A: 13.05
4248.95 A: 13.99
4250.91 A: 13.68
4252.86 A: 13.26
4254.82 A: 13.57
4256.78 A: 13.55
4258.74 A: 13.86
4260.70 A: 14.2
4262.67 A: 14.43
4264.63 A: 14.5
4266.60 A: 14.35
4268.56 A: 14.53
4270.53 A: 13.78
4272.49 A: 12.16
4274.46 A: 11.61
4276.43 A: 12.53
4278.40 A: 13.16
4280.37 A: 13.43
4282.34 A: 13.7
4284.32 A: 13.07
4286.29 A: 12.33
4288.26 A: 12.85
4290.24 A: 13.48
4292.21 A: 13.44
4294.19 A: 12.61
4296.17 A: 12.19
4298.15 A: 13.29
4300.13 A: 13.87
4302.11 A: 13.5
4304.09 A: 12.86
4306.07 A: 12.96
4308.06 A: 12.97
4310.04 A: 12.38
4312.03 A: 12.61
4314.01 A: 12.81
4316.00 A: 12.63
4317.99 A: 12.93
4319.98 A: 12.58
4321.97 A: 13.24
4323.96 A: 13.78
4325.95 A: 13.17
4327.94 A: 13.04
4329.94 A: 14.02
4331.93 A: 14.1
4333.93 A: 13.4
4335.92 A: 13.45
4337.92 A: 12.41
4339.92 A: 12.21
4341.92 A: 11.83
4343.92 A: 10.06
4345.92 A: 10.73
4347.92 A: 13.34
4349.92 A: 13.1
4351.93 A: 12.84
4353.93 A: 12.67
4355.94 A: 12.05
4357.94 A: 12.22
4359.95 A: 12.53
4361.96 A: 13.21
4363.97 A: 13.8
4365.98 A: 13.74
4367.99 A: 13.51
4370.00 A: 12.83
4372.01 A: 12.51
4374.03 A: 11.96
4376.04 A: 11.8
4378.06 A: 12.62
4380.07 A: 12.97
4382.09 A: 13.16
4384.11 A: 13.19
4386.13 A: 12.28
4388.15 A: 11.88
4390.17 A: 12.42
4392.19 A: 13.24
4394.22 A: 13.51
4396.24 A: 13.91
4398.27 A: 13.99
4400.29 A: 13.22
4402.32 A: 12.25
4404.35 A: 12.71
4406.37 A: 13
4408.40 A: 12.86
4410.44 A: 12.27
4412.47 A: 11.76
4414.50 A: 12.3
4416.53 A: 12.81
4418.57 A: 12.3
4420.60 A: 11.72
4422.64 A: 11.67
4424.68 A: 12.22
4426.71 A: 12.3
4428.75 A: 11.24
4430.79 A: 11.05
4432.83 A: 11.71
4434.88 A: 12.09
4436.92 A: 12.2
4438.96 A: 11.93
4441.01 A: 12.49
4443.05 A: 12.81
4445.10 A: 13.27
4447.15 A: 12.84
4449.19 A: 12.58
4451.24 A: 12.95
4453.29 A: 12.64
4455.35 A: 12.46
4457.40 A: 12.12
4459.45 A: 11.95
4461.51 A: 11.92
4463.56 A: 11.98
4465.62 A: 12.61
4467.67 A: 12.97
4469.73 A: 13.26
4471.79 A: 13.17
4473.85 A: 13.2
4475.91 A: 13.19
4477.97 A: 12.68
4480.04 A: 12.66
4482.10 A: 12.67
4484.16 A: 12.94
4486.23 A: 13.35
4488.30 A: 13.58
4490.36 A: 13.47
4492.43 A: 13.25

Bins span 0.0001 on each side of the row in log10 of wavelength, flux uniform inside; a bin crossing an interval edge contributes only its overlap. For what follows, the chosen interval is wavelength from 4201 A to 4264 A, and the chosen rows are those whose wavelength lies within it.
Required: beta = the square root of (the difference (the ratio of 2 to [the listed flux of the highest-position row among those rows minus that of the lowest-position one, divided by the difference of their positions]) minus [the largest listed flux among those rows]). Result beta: 7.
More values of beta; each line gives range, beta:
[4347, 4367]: 9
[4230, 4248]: 8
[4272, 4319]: 10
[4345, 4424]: 12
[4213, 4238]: 6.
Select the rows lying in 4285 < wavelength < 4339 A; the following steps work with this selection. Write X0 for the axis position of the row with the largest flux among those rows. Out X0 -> 4331.93 A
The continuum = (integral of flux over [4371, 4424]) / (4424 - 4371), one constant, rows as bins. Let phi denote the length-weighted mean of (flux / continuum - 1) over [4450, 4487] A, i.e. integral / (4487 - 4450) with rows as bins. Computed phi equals 0.006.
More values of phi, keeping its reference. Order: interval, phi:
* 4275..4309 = 0.034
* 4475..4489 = 0.029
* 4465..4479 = 0.032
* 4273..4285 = 0.021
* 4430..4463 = -0.024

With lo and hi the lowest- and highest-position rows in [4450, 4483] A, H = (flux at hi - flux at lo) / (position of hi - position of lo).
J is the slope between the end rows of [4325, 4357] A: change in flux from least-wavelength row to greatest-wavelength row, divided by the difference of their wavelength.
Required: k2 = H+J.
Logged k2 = -0.05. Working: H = -0.01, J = -0.037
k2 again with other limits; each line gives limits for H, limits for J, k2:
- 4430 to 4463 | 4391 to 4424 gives -0.02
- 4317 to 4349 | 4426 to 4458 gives 0.01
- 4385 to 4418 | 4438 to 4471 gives 0.06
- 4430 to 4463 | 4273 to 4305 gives 0.07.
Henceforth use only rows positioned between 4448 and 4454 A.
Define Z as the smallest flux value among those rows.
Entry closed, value 12.58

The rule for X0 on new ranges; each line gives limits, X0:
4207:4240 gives 4239.18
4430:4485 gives 4445.10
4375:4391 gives 4384.11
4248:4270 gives 4268.56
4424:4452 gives 4445.10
